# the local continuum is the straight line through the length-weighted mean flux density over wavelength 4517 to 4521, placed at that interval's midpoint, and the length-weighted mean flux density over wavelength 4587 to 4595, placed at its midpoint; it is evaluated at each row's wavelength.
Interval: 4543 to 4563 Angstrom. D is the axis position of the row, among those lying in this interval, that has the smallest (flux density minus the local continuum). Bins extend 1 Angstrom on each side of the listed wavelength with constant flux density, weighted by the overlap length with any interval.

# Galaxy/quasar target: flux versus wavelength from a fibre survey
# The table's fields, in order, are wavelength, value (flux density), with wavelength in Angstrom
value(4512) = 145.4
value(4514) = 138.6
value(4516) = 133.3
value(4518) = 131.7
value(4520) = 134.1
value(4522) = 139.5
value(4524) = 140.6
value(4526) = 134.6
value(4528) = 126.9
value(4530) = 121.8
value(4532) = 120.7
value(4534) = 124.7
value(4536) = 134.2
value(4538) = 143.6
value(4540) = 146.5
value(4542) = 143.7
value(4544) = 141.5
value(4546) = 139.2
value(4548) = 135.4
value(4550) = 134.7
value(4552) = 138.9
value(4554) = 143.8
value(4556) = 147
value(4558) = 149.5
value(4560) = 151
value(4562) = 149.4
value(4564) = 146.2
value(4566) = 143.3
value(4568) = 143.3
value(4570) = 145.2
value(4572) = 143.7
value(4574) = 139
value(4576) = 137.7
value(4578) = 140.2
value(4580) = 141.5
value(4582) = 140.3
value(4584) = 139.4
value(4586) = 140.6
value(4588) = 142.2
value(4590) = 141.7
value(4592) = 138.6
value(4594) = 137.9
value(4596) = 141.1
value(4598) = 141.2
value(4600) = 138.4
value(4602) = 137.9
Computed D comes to 4550 Angstrom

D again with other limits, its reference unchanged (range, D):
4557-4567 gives 4566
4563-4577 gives 4576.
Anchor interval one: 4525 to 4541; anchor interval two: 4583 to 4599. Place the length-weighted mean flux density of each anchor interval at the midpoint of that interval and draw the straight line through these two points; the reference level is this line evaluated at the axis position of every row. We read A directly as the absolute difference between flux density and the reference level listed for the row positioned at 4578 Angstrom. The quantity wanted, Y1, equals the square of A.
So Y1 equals 3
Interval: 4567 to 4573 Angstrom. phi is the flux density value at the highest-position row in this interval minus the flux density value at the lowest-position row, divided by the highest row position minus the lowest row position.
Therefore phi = 0.10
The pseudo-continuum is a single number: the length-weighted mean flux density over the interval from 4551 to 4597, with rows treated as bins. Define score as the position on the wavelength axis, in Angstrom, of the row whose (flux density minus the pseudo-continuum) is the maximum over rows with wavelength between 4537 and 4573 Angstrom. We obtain 4560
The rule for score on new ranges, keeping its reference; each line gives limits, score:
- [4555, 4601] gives 4560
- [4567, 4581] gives 4570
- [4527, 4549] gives 4540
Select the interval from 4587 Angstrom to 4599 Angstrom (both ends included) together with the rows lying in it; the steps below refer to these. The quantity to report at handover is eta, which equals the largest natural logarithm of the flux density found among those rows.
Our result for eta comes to 4.96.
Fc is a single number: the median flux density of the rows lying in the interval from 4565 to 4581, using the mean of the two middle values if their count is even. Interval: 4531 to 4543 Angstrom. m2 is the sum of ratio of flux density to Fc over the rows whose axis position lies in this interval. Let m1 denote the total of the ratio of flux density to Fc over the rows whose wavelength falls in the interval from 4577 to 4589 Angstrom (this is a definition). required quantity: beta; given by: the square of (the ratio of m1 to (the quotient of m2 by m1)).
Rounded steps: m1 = 5.93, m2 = 5.71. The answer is 38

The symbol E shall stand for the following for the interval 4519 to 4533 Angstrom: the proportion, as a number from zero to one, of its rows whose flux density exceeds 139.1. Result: 0.29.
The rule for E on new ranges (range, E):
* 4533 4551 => 0.56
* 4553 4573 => 1.00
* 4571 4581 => 0.60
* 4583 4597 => 0.71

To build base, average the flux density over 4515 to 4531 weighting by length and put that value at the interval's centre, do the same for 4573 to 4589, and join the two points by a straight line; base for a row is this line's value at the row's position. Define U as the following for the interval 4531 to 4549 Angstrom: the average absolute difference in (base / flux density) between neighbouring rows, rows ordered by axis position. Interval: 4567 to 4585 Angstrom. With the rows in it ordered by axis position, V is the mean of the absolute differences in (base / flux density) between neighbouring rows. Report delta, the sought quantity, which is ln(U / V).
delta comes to 0.9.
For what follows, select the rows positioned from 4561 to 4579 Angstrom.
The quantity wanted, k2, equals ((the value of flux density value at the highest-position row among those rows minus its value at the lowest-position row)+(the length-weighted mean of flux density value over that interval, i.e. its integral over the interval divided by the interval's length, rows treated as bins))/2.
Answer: 67.0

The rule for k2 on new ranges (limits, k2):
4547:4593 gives 72.7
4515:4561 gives 77.5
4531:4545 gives 78.6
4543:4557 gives 72.8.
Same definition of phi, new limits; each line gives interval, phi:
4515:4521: 0.20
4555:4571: -0.13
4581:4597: 0.06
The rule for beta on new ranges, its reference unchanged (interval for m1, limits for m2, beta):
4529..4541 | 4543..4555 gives 28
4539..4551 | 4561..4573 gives 33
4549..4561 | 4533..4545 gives 40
